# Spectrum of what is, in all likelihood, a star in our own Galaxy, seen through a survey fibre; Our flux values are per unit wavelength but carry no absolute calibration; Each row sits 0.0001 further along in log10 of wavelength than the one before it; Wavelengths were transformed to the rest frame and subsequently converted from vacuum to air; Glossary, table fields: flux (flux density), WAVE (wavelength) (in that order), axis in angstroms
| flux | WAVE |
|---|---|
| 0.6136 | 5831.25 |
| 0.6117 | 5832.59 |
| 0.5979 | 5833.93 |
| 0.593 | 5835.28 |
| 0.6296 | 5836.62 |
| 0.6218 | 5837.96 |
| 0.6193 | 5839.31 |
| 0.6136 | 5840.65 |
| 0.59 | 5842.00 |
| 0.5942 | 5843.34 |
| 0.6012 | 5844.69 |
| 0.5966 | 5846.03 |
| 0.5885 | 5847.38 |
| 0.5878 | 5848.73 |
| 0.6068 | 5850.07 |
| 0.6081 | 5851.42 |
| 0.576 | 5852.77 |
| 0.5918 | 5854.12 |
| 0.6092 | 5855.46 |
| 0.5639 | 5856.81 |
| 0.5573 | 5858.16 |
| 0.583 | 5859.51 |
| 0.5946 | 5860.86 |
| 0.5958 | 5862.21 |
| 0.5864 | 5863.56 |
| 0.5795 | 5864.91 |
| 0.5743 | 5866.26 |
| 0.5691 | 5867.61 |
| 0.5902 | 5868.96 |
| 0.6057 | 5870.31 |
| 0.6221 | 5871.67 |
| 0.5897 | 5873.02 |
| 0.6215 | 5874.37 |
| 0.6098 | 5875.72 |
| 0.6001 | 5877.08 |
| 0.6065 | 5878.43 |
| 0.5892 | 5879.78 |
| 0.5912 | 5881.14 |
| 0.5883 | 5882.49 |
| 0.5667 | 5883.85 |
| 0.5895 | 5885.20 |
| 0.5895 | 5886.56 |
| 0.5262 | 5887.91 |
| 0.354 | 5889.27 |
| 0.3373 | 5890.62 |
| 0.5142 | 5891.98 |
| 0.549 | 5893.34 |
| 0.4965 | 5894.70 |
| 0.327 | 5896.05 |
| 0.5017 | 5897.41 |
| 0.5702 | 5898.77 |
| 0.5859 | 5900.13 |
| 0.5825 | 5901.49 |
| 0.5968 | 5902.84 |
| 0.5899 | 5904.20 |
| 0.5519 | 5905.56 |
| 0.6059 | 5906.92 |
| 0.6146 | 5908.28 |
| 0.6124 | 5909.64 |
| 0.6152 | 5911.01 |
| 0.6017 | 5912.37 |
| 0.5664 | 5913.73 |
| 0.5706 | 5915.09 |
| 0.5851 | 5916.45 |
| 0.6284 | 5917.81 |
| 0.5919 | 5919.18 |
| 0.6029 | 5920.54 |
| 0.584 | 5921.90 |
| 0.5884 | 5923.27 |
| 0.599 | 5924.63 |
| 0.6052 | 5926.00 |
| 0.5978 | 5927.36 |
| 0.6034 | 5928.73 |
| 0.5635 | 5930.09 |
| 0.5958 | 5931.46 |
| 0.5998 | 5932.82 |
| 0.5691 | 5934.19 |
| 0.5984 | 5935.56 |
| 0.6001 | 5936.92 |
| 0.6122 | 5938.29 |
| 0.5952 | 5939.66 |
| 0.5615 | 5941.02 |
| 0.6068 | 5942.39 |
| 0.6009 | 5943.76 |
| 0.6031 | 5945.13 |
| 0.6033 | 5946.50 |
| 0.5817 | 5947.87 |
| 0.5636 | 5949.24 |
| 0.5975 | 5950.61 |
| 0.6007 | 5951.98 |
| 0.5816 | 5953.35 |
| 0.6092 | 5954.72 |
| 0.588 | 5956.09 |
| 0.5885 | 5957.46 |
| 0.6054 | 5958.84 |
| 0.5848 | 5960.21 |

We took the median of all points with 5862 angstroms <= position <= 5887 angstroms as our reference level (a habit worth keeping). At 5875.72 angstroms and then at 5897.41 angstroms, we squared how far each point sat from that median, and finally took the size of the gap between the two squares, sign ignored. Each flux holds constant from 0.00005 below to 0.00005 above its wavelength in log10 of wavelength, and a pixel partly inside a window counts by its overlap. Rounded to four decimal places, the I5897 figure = 0.0073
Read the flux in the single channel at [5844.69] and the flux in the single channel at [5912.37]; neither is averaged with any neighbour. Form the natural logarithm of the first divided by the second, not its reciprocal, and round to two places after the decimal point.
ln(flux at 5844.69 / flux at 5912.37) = 0.00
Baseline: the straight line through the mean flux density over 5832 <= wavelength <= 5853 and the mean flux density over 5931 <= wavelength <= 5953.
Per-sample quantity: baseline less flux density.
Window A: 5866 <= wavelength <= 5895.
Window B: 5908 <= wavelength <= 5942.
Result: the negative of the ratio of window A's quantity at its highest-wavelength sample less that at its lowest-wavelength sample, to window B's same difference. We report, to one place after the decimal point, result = -1.5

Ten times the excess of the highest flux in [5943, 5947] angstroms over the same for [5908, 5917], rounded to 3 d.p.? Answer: -0.119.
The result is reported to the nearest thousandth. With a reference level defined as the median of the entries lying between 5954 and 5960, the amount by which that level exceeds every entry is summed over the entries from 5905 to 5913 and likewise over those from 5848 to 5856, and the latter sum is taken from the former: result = -0.022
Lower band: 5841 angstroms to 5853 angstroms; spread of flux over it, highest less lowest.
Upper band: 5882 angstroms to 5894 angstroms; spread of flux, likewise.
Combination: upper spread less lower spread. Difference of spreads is 0.22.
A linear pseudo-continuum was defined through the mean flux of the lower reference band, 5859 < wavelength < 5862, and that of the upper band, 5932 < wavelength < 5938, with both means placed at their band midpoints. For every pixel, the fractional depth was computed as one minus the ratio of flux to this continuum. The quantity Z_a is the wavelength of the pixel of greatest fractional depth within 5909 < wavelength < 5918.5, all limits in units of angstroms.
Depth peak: 5913.73 angstroms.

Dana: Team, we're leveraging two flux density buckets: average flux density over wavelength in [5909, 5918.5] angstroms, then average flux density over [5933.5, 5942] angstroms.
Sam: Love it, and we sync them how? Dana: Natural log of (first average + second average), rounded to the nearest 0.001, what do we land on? 0.171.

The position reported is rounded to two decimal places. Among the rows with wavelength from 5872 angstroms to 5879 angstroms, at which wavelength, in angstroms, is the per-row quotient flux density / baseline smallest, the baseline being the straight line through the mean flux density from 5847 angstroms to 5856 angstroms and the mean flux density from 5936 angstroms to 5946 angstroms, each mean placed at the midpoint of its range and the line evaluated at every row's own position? 5873.02 angstroms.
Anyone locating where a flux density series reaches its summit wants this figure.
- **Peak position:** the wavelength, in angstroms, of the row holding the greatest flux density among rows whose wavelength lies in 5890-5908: 5906.92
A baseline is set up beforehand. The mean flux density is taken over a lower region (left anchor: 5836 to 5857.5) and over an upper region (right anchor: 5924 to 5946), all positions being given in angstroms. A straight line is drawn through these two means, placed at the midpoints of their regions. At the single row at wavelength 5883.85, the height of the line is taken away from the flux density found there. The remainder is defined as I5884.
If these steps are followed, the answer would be -0.031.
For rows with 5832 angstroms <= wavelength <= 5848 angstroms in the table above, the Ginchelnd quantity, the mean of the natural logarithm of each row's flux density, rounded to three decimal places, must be -0.503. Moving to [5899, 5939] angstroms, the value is -0.522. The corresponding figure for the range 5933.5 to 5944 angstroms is -0.523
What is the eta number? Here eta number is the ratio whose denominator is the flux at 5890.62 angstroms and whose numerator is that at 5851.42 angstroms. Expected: 1.80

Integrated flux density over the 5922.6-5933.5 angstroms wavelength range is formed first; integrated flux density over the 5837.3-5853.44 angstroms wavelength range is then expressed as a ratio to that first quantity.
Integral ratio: 1.5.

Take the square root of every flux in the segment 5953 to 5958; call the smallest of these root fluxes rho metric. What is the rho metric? 0.763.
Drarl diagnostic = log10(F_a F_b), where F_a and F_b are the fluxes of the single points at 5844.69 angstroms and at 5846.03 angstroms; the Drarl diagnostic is -0.445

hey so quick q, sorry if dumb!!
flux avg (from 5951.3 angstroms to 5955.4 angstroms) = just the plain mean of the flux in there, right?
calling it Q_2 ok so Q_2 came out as 0.597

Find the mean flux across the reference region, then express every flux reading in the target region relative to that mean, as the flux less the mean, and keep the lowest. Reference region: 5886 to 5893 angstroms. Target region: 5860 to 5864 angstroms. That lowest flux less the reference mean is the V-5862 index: 0.12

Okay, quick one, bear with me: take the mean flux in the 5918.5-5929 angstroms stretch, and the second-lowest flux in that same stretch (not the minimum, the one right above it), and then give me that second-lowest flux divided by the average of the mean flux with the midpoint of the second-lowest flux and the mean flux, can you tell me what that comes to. 0.990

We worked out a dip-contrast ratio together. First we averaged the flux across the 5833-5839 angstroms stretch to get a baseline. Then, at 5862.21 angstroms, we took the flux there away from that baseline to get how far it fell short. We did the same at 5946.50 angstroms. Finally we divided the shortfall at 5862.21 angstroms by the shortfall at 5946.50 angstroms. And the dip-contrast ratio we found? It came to 2.0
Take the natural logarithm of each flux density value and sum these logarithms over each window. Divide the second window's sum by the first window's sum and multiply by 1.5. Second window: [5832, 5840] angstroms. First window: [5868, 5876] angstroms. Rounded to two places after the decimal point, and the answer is 1.47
